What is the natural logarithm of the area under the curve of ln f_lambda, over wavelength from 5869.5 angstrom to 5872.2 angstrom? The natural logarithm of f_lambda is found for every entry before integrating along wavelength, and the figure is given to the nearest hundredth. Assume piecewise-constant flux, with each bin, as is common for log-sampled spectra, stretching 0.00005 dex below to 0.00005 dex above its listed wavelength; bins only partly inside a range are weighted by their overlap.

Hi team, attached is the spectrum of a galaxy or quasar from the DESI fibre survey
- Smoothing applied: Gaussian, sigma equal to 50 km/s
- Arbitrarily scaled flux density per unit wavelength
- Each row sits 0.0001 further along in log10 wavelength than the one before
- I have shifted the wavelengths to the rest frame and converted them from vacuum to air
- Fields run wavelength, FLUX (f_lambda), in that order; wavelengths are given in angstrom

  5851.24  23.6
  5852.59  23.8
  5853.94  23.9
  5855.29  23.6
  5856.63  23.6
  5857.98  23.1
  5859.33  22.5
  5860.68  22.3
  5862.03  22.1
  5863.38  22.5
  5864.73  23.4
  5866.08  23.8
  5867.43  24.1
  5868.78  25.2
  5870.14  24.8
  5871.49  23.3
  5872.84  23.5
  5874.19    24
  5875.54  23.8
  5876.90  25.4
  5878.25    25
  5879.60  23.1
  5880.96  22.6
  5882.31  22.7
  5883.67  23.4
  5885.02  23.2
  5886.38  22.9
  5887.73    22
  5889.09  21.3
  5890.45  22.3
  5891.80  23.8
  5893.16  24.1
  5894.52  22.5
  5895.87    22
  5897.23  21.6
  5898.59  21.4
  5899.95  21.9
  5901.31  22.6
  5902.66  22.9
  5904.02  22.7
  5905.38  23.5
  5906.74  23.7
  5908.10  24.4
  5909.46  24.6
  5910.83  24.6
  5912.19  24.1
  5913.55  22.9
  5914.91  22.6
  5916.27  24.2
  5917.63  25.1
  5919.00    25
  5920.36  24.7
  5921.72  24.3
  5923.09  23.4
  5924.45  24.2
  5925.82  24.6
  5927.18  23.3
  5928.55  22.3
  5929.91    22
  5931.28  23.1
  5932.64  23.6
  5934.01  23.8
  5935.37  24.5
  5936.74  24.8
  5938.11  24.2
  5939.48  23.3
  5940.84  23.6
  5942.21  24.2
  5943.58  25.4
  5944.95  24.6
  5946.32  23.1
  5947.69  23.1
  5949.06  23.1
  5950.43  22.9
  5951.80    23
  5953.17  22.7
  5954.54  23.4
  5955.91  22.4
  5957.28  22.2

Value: 2.15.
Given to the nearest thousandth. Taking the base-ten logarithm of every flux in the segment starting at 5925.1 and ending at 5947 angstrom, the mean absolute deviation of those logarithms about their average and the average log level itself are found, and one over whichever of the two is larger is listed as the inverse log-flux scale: 0.727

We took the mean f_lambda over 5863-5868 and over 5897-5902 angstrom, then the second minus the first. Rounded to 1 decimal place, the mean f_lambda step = -1.6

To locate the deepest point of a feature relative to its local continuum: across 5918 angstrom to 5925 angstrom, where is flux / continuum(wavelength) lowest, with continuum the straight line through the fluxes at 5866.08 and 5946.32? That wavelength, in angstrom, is 5923.09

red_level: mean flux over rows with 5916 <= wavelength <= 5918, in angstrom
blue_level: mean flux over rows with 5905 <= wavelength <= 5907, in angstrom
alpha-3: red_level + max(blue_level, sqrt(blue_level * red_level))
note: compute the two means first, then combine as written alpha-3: 48.8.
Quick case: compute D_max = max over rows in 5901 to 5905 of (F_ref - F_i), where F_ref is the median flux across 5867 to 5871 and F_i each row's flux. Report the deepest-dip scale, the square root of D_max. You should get 1.48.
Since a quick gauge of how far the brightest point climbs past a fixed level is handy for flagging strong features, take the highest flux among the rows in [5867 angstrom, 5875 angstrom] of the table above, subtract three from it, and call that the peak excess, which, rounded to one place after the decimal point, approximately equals 22.2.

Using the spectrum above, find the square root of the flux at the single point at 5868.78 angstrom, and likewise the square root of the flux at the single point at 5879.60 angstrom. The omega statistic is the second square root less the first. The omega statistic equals -0.21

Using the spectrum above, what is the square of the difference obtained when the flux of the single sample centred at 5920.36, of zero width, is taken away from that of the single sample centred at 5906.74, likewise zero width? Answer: 1.0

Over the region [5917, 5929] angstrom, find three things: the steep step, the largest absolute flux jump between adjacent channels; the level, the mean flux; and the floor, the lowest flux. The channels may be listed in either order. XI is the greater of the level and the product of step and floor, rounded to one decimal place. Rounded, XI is 29.0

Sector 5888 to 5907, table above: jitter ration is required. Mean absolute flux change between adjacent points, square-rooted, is 0.79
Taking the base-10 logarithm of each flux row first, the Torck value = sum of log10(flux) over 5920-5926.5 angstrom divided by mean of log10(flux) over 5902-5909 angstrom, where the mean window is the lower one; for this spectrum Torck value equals 5.05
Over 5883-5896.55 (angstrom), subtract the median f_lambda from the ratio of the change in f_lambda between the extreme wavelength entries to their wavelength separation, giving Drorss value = -22.8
